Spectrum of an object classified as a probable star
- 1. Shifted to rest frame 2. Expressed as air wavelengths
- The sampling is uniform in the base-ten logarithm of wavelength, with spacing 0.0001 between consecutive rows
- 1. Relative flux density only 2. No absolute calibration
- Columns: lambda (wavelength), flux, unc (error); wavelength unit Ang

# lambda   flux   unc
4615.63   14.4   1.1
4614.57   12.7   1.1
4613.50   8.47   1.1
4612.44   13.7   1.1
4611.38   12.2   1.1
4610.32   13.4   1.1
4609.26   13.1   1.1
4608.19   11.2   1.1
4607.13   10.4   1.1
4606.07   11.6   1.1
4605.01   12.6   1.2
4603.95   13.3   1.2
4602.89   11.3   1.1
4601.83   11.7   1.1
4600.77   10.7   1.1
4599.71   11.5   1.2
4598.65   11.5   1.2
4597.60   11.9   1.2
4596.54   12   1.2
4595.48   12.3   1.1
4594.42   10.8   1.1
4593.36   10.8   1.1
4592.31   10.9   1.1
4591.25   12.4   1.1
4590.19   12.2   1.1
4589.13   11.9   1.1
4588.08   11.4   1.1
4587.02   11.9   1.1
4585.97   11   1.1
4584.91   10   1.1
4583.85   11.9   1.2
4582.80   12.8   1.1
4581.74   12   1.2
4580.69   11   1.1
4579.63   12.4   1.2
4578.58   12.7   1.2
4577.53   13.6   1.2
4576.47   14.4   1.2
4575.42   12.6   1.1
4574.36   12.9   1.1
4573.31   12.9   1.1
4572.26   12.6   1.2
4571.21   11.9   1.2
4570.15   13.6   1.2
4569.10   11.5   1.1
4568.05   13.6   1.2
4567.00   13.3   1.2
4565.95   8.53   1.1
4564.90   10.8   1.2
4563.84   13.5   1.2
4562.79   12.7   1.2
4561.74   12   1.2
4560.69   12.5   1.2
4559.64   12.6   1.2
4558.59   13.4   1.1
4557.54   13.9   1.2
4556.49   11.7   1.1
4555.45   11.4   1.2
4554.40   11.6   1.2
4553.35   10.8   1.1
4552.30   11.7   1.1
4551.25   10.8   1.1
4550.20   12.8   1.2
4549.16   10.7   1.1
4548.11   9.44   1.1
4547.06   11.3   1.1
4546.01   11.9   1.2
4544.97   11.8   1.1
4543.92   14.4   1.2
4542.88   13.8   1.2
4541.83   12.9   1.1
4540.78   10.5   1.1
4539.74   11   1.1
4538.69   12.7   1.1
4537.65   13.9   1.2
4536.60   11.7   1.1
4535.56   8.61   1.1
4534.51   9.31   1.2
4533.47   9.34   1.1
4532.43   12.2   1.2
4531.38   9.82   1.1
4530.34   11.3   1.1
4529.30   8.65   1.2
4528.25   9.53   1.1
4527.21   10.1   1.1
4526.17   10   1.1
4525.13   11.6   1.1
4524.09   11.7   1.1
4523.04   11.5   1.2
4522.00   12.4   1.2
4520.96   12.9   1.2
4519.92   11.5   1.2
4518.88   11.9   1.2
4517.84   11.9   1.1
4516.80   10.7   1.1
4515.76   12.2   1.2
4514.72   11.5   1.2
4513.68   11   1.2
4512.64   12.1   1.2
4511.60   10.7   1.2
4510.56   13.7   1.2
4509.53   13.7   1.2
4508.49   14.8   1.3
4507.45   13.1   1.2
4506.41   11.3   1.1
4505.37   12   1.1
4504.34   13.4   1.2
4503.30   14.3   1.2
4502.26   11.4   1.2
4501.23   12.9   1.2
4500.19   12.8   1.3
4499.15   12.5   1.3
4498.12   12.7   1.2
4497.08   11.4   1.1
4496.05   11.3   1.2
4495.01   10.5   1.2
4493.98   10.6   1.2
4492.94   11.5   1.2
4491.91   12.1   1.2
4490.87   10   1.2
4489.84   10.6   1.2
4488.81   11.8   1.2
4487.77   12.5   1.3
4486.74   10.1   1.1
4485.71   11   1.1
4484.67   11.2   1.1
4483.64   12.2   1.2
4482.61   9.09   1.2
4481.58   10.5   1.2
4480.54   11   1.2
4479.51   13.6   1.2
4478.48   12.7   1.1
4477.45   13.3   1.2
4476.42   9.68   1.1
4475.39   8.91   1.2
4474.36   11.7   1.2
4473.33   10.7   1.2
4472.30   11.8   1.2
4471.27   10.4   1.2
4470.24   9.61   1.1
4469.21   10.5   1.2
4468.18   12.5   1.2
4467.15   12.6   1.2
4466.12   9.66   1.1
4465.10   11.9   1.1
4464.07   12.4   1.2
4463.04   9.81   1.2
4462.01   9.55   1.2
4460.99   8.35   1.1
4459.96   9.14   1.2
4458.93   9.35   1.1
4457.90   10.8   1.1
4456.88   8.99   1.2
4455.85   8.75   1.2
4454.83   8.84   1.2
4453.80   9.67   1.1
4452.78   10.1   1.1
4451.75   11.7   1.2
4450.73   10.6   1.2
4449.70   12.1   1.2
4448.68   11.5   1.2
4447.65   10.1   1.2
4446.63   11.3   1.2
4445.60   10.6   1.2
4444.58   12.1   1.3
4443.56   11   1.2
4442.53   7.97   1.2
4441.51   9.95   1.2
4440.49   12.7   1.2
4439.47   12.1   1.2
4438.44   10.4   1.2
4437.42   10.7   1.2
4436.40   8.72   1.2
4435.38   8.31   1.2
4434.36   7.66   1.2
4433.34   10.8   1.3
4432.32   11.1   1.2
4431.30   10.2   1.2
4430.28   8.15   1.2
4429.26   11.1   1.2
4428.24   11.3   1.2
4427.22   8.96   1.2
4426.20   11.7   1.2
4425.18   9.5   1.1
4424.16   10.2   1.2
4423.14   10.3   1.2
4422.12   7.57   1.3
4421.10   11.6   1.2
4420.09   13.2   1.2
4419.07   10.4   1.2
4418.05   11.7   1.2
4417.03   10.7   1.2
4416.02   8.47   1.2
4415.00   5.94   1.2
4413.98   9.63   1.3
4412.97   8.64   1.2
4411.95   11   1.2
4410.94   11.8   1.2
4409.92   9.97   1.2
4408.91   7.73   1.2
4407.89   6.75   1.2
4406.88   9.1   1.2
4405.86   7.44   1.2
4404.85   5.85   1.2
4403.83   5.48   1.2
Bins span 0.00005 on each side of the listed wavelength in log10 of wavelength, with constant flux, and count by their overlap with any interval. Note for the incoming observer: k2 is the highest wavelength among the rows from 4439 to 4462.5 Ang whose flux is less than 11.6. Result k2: 4462.01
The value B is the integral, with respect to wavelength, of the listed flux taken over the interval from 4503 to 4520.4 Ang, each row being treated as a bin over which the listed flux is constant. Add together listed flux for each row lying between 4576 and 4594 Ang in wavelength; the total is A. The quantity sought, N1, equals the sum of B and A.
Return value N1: 418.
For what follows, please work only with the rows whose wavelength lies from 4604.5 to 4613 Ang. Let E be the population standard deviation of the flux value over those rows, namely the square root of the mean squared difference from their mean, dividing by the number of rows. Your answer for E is 1.1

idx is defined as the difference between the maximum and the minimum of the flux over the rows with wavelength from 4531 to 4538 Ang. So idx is 5.3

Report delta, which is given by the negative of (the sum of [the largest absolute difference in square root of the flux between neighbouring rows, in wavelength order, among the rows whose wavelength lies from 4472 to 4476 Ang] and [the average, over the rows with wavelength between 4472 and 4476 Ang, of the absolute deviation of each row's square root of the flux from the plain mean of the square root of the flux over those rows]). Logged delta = -0.6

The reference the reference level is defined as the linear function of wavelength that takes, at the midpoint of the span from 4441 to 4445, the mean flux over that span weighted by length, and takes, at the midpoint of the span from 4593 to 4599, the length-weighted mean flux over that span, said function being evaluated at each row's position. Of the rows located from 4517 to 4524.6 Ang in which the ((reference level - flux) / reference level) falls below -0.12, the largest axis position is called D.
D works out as 4522.00 Ang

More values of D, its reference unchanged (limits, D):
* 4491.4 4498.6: 4498.12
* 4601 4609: 4603.95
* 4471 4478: 4477.45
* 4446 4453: 4451.75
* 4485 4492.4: 4491.91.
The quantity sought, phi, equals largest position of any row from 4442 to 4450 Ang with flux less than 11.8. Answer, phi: 4448.68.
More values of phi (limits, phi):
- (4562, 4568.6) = 4565.95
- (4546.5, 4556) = 4555.45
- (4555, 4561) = 4556.49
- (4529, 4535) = 4534.51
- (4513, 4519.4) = 4516.80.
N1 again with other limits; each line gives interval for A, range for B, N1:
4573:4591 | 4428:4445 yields 381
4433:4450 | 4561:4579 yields 404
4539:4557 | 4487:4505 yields 412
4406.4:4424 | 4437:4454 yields 349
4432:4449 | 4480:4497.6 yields 371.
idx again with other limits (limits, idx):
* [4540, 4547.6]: 3.9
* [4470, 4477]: 2.9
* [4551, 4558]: 3.1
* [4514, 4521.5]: 2.2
